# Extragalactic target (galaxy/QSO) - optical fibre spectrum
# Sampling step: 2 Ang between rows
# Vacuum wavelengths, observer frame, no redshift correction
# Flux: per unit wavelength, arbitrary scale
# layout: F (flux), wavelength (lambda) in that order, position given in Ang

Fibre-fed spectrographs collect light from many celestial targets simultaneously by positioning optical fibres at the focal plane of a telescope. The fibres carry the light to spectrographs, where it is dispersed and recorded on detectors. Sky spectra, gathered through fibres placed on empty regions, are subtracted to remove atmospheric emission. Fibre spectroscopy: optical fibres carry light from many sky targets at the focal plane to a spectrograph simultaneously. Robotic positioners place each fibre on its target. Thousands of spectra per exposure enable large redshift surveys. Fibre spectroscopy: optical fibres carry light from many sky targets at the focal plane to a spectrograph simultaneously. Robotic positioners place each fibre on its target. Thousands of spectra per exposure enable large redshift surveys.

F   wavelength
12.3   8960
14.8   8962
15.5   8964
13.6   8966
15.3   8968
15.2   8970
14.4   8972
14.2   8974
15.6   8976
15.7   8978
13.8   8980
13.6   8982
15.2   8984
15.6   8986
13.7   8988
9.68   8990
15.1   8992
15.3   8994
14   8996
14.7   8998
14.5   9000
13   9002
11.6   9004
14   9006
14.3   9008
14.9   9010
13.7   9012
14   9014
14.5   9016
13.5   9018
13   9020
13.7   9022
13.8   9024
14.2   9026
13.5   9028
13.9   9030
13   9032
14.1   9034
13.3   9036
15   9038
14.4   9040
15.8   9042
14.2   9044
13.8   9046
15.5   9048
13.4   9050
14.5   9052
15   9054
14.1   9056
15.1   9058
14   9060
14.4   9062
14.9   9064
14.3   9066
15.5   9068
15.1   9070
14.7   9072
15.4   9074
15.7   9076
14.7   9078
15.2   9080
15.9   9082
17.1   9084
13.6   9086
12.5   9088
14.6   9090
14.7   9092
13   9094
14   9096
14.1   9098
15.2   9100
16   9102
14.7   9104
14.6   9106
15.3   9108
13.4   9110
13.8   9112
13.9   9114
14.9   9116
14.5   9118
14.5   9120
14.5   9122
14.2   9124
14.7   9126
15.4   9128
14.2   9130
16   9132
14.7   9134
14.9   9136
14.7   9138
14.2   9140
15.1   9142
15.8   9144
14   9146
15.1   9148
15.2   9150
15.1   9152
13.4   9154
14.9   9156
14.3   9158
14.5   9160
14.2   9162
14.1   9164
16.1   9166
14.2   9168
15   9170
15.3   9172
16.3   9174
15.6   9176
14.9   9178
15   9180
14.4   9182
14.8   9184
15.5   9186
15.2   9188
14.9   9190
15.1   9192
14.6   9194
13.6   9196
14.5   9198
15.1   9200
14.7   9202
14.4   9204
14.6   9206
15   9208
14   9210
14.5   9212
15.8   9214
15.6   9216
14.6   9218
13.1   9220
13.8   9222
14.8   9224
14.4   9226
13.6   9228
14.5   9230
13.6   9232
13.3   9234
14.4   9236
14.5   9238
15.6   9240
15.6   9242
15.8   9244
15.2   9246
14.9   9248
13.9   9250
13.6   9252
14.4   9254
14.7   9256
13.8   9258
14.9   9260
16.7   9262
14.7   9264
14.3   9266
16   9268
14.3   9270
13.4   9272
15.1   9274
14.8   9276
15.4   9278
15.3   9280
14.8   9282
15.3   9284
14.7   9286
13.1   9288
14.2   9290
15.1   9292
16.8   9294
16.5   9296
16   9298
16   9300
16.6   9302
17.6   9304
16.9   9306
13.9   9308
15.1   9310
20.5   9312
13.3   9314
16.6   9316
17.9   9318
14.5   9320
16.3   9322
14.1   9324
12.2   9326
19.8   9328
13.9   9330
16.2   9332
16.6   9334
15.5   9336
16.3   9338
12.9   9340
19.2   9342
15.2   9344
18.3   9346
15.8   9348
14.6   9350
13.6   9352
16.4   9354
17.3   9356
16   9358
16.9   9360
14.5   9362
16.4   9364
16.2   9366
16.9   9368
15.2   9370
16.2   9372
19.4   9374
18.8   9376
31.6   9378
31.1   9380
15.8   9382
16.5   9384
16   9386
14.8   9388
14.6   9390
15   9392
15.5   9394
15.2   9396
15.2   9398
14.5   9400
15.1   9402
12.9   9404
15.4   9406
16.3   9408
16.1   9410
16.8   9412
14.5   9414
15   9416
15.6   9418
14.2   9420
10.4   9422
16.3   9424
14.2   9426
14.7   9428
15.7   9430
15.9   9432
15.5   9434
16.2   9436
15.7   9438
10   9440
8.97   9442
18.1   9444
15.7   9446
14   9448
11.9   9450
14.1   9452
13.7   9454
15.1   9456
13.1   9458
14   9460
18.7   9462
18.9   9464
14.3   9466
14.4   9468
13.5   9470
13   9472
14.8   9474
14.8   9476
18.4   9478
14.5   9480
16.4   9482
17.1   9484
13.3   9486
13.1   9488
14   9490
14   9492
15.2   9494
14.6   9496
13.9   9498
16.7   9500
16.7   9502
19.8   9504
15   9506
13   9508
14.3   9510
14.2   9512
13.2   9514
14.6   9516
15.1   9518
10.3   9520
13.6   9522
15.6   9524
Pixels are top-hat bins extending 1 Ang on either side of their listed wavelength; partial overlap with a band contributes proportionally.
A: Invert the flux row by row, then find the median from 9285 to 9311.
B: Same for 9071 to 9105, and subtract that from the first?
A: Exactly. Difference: -0.0055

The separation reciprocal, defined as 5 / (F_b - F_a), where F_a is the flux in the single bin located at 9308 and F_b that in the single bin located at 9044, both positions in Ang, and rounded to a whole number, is 17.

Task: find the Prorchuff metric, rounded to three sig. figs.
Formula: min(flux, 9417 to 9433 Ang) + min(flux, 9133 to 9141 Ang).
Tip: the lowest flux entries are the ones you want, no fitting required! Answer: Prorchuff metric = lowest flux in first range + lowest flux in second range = 24.6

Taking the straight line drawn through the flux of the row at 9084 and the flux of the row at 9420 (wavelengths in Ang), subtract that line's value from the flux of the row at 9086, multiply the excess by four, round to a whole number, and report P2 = -14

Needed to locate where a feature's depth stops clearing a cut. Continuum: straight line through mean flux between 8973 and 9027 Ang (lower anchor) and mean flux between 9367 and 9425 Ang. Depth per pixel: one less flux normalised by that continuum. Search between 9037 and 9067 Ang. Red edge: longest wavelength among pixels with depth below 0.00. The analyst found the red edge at 9064 Ang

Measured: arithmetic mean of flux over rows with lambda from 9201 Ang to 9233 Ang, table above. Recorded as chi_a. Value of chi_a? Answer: 14.4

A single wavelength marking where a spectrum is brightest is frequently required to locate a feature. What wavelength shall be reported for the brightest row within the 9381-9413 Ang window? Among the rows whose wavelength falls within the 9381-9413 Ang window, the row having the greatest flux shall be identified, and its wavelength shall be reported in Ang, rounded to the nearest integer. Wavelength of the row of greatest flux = 9412 Ang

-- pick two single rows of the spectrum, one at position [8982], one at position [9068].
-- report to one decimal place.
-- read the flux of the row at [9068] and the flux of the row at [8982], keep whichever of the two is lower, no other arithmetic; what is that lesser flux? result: 13.6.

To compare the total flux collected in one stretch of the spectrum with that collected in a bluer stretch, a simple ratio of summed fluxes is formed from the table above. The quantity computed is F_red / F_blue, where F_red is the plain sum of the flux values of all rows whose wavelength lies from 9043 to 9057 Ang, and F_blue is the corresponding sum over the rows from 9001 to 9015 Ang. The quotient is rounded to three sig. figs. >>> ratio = 1.05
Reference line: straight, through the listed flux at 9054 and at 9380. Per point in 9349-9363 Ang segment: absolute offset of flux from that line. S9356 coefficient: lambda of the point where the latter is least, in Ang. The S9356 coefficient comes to 9356 Ang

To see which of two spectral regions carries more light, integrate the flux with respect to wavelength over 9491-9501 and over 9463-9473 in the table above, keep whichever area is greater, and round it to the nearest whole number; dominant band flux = 149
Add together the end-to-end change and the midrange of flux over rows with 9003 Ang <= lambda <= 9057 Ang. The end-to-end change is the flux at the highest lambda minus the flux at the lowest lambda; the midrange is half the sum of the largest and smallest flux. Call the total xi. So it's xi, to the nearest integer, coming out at 16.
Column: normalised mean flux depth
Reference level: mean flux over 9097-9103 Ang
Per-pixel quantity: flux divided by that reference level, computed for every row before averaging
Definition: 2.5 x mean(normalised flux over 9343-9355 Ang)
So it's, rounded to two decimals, 2.59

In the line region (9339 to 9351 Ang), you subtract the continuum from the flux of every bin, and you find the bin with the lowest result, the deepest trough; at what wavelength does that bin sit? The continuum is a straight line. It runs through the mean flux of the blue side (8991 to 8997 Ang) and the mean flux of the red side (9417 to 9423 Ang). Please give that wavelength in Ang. 9340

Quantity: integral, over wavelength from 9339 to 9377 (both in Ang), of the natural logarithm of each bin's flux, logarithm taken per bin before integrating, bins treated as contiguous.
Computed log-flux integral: 106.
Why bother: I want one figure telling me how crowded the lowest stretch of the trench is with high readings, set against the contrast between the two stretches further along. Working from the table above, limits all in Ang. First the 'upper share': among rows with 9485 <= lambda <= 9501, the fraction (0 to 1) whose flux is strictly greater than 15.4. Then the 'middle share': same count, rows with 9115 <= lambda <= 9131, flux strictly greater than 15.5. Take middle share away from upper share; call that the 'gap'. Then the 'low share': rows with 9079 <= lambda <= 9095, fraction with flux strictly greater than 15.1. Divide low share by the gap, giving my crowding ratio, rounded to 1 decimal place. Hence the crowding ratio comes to 3.0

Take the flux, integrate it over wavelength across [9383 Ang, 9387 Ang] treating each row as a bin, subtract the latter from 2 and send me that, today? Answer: -63.0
